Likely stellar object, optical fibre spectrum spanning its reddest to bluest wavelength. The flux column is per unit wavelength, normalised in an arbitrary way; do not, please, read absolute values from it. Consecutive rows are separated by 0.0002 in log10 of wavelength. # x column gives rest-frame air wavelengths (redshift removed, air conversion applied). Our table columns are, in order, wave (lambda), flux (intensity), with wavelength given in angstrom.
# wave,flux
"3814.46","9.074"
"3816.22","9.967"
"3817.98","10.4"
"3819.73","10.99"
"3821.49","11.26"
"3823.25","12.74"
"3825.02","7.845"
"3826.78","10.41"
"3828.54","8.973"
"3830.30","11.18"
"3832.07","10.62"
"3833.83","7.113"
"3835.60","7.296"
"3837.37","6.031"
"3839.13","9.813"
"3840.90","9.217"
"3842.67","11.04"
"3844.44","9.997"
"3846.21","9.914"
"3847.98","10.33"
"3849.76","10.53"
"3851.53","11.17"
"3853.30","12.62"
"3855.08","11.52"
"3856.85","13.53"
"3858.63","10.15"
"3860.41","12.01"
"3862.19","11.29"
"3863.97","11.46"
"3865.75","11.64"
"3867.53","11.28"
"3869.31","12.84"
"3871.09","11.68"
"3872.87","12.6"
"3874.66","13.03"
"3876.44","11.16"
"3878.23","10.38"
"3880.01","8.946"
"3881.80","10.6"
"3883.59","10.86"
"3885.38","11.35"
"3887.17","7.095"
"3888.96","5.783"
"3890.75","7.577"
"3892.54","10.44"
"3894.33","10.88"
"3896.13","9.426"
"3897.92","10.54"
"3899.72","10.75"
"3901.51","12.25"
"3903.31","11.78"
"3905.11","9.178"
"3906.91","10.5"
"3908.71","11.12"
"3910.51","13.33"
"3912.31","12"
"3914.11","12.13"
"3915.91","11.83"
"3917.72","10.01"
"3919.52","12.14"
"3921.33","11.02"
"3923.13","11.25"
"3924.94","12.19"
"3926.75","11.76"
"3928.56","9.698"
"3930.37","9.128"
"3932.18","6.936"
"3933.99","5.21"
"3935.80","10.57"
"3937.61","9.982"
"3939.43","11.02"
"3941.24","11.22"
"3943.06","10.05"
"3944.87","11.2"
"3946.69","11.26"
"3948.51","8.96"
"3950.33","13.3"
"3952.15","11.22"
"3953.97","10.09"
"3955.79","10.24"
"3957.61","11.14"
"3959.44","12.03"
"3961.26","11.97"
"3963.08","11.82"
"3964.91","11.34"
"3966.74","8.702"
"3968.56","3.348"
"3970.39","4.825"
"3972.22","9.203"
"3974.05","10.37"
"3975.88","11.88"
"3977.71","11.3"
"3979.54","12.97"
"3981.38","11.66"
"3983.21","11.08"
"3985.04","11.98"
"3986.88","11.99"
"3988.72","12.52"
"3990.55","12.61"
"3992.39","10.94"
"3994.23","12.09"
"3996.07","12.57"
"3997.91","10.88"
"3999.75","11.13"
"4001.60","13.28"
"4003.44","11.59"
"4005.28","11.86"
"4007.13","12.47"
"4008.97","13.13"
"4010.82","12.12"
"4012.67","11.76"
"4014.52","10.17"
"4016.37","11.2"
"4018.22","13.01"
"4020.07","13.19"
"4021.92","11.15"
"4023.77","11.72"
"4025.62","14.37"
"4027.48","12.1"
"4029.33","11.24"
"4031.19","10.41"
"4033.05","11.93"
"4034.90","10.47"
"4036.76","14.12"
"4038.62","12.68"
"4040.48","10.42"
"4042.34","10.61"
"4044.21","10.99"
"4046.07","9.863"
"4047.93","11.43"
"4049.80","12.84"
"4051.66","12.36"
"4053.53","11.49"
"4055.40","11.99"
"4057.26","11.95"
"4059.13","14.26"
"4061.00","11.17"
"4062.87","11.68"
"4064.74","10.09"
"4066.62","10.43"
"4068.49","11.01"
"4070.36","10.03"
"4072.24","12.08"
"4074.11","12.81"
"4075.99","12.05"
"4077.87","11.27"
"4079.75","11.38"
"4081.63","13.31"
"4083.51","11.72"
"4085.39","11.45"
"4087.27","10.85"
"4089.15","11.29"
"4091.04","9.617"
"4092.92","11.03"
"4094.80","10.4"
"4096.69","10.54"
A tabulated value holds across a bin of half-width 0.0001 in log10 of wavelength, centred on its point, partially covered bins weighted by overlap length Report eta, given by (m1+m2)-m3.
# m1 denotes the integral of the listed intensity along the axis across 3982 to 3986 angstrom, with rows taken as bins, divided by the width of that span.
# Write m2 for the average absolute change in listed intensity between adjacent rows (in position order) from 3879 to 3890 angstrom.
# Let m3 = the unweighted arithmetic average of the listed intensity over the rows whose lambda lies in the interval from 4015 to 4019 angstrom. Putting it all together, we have 1.0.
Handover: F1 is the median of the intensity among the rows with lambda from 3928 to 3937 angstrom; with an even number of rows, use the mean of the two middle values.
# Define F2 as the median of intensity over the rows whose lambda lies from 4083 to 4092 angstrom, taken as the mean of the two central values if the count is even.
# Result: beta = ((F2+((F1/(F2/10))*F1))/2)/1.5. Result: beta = 28.4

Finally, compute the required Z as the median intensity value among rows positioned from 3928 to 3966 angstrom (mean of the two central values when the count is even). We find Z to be 11.0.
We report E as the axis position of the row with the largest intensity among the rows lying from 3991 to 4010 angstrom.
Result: 4001.60 angstrom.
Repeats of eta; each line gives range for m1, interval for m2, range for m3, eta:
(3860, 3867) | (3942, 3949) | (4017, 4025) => 0.5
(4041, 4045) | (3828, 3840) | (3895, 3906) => 2.0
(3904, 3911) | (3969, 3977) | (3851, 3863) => 1.5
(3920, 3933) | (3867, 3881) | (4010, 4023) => -0.3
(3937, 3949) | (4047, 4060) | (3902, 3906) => 1.0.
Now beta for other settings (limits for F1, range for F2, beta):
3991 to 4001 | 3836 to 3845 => 45.4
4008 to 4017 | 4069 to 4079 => 42.3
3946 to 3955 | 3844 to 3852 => 44.1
